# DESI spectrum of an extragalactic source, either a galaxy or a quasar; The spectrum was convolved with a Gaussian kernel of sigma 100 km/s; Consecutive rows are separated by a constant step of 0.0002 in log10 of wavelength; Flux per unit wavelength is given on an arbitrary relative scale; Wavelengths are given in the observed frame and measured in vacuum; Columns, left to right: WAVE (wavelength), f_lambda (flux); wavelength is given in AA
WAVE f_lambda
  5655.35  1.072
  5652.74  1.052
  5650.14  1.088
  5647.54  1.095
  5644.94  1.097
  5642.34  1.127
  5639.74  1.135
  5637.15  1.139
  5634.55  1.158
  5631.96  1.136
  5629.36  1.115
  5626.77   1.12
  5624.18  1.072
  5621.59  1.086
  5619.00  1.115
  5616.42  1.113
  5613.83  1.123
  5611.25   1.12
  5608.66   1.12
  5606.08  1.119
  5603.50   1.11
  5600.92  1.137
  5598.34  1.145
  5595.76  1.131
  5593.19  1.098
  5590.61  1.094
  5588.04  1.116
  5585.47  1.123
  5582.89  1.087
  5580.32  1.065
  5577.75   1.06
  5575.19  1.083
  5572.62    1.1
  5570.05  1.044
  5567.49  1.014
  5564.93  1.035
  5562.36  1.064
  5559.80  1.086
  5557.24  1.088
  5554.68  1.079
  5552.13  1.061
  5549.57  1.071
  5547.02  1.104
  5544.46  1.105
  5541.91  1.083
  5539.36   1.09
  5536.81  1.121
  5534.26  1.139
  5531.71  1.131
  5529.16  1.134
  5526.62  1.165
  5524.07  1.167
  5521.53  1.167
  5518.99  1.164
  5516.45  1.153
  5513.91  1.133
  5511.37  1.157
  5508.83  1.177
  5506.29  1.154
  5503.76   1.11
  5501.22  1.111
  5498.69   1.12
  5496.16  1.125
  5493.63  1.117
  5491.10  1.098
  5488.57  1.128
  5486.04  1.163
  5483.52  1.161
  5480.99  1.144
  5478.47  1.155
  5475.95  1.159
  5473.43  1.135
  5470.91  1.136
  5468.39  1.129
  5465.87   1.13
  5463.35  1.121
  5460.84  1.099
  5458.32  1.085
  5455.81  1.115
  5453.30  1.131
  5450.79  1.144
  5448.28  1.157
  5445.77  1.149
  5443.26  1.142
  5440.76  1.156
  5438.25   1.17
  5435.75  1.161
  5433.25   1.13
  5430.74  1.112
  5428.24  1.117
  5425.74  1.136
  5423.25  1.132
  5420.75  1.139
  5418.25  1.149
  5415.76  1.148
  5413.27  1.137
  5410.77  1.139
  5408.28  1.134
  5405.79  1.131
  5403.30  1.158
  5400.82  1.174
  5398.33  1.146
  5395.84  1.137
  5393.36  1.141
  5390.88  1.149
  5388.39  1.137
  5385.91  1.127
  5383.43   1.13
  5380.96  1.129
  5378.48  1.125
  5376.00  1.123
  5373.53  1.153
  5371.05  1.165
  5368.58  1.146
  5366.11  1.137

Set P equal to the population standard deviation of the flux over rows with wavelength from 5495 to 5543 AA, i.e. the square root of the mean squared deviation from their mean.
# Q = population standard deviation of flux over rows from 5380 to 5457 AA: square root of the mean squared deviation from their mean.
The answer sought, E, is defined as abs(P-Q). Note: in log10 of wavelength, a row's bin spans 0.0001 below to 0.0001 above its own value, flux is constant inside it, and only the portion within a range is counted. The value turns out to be 0.012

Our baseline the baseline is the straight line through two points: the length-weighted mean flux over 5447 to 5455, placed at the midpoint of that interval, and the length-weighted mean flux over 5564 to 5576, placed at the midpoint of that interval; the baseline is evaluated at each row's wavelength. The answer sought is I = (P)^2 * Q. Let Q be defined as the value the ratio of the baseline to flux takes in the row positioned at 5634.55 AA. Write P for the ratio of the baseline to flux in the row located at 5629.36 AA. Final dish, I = 0.72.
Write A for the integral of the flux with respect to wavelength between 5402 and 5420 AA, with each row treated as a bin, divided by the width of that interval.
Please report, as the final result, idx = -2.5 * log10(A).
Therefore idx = -0.145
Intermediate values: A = 1.14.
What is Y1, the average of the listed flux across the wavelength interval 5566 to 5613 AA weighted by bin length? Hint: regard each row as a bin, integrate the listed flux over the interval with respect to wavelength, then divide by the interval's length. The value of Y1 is 1.10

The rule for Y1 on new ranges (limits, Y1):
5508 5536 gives 1.15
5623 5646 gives 1.12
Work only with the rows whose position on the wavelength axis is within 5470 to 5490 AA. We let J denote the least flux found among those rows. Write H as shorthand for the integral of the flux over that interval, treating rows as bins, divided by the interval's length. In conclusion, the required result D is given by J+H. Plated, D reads 2.28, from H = 1.15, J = 1.128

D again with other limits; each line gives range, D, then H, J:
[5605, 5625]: 2.18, 1.11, 1.072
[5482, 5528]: 2.24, 1.14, 1.098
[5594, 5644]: 2.19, 1.12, 1.072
